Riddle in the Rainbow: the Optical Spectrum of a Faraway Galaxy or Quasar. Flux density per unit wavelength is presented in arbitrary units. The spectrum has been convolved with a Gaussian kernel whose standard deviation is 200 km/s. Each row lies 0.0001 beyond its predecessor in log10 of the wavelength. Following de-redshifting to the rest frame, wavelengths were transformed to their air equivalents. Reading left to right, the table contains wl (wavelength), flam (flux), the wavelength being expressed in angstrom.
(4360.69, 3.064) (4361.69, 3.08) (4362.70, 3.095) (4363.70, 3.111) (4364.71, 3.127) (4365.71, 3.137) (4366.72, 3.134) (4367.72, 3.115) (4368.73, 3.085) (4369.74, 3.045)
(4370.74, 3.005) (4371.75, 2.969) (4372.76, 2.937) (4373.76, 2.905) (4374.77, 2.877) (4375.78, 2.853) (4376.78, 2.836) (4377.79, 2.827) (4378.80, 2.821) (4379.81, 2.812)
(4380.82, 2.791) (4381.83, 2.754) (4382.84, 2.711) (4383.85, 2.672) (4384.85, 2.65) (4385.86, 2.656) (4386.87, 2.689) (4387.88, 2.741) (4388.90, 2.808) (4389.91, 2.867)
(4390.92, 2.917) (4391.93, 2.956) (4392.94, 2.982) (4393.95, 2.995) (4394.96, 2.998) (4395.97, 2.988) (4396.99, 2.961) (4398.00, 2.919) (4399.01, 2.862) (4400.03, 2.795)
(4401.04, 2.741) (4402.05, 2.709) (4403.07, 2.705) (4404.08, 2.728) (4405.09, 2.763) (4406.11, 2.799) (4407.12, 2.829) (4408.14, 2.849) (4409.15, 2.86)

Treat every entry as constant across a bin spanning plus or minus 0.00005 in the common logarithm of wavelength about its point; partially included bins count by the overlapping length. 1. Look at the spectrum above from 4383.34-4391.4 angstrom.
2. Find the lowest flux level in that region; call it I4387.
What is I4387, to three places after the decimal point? 2.650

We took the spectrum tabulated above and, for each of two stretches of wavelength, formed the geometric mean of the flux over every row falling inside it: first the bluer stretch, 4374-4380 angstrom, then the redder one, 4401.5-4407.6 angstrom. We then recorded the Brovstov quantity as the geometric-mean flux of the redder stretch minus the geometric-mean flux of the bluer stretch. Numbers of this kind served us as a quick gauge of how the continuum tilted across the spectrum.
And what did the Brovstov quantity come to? -0.1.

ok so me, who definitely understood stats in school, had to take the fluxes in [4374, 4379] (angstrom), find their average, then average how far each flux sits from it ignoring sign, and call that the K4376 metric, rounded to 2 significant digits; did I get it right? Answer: 0.018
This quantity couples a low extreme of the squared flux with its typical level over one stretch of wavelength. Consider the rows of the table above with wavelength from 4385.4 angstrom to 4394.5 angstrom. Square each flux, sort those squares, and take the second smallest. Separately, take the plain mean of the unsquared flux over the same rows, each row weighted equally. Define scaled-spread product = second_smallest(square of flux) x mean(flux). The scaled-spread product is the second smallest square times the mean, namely 20.6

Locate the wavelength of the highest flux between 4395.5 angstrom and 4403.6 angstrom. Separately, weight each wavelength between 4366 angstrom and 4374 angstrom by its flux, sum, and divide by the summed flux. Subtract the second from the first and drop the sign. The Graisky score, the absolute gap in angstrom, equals 25.8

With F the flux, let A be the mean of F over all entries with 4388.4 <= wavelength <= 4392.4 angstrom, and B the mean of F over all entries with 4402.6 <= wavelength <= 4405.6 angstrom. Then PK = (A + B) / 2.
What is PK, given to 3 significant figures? 2.81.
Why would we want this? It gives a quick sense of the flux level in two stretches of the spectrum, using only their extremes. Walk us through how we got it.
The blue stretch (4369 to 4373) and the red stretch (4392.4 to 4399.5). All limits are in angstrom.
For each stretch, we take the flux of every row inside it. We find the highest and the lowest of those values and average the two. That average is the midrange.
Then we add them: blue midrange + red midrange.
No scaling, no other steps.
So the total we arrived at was 5.92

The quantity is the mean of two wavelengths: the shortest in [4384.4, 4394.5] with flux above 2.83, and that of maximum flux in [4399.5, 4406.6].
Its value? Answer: 4398.0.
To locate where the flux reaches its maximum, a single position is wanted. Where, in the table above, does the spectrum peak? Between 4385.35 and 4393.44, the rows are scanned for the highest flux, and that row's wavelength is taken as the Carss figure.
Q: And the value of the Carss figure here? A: 4392.94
